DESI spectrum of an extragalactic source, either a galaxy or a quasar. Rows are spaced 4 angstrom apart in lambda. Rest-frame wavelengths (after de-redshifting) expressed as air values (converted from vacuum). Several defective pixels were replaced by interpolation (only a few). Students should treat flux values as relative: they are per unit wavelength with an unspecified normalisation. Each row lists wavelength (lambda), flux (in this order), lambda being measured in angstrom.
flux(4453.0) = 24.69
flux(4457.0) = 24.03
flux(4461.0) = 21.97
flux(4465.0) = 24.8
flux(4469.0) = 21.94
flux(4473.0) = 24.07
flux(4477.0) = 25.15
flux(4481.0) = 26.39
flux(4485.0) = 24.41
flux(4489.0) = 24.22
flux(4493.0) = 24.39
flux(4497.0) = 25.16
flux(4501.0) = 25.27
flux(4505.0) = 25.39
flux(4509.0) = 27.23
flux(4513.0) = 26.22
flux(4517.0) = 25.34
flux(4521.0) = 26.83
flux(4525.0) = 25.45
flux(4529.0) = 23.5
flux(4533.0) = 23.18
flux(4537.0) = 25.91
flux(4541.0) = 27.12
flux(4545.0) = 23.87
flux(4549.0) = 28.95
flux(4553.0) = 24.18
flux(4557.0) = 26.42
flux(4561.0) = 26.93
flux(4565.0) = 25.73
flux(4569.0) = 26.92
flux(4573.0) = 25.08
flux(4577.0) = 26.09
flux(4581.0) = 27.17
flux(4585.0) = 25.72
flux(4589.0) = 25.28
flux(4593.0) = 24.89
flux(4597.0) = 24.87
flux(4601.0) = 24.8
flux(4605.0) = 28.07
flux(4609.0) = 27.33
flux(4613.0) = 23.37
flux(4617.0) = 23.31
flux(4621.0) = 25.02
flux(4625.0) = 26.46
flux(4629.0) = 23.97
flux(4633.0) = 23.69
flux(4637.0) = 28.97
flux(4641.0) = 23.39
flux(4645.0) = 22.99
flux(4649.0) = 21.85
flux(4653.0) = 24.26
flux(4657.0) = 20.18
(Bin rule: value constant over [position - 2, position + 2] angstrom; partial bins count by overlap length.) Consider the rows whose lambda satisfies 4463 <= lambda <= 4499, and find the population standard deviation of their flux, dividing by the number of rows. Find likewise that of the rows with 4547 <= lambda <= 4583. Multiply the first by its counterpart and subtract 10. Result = -8.6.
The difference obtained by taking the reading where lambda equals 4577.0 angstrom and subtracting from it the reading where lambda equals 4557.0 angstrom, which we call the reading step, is 0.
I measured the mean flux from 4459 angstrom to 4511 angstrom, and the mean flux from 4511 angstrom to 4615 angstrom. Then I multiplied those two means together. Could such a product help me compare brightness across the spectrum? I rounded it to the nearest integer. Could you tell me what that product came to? 634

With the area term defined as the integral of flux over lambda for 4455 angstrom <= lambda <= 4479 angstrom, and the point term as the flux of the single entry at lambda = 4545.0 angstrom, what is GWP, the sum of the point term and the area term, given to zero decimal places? 592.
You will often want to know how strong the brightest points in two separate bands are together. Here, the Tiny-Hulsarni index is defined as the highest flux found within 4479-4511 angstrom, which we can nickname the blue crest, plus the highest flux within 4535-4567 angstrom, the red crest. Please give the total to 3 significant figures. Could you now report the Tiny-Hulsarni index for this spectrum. 56.2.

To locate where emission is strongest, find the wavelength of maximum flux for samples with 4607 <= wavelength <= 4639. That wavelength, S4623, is 4637.0 angstrom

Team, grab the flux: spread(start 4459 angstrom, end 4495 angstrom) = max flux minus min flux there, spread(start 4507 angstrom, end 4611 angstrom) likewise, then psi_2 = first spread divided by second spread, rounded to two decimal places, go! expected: 0.77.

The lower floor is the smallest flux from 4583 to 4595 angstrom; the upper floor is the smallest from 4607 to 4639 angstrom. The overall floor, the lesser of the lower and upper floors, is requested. 23.3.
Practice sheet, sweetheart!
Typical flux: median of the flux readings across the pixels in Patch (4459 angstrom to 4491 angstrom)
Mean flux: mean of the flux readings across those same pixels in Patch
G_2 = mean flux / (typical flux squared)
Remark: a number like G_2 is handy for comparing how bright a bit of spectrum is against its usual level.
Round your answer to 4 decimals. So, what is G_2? 0.0408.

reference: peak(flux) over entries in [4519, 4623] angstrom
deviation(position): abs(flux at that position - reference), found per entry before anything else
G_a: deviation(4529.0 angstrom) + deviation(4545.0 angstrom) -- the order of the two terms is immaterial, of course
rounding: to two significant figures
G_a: 11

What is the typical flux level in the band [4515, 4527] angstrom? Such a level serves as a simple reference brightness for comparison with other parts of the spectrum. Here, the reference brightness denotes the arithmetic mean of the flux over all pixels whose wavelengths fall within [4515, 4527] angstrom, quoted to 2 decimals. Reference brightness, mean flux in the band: 25.87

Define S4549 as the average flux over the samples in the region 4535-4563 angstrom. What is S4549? 26.2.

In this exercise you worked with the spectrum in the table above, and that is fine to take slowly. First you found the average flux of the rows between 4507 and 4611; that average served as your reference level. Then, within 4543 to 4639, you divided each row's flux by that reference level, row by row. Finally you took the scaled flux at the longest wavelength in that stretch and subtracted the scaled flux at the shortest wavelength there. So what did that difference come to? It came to 0.20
